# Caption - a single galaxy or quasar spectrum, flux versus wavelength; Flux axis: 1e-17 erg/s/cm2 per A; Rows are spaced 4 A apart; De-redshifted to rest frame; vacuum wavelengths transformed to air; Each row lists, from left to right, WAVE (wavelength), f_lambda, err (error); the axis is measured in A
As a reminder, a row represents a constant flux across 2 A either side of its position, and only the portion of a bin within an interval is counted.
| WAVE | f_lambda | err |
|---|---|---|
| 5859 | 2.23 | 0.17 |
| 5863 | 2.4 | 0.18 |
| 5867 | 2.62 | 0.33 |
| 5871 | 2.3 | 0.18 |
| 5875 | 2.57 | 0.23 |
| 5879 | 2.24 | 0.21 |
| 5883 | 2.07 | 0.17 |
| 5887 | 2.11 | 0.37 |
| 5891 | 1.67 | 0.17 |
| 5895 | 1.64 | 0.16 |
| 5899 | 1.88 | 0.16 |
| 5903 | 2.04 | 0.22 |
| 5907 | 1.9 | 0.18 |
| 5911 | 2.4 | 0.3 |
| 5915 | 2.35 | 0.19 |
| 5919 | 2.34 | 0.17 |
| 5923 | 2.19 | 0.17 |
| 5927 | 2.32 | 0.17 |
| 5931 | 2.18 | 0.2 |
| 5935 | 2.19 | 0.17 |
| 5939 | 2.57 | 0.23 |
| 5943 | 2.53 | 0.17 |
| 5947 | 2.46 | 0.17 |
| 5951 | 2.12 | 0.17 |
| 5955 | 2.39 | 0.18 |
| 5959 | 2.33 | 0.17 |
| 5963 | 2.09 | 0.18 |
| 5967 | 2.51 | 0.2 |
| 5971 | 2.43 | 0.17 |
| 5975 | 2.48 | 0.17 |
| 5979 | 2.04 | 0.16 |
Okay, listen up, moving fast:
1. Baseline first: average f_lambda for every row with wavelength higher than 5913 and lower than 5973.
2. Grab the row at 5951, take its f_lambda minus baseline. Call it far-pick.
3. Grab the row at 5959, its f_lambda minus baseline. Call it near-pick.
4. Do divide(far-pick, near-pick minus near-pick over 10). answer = 71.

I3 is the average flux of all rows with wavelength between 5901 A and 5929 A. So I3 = 2.22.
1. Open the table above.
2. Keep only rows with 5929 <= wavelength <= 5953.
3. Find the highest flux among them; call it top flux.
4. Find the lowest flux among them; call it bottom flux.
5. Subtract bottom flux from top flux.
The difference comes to 0.45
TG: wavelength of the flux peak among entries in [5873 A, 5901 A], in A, 5875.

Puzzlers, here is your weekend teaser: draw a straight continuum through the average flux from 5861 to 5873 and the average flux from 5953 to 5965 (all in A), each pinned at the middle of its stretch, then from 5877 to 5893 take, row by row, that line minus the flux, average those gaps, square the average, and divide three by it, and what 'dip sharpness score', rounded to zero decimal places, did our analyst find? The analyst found 20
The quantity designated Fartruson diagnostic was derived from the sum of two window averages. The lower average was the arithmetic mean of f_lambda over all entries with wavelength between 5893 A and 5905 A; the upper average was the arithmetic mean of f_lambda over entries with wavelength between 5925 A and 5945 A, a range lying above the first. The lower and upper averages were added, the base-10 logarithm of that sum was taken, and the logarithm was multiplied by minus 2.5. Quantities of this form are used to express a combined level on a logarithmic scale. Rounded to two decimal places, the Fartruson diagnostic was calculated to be -1.56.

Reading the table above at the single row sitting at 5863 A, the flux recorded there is 2.4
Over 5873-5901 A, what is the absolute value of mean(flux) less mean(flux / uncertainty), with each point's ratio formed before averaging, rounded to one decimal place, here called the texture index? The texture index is 8.2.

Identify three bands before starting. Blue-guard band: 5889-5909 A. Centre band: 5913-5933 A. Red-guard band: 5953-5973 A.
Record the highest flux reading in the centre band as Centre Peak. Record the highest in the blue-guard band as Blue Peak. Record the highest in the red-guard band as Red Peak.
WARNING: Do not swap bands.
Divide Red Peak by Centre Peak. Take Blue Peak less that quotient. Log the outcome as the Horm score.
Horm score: 0.97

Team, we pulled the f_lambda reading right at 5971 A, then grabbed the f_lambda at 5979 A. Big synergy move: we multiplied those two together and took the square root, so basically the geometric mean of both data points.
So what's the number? 2.23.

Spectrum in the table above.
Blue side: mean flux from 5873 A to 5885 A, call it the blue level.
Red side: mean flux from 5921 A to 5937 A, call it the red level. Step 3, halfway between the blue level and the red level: 2.26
